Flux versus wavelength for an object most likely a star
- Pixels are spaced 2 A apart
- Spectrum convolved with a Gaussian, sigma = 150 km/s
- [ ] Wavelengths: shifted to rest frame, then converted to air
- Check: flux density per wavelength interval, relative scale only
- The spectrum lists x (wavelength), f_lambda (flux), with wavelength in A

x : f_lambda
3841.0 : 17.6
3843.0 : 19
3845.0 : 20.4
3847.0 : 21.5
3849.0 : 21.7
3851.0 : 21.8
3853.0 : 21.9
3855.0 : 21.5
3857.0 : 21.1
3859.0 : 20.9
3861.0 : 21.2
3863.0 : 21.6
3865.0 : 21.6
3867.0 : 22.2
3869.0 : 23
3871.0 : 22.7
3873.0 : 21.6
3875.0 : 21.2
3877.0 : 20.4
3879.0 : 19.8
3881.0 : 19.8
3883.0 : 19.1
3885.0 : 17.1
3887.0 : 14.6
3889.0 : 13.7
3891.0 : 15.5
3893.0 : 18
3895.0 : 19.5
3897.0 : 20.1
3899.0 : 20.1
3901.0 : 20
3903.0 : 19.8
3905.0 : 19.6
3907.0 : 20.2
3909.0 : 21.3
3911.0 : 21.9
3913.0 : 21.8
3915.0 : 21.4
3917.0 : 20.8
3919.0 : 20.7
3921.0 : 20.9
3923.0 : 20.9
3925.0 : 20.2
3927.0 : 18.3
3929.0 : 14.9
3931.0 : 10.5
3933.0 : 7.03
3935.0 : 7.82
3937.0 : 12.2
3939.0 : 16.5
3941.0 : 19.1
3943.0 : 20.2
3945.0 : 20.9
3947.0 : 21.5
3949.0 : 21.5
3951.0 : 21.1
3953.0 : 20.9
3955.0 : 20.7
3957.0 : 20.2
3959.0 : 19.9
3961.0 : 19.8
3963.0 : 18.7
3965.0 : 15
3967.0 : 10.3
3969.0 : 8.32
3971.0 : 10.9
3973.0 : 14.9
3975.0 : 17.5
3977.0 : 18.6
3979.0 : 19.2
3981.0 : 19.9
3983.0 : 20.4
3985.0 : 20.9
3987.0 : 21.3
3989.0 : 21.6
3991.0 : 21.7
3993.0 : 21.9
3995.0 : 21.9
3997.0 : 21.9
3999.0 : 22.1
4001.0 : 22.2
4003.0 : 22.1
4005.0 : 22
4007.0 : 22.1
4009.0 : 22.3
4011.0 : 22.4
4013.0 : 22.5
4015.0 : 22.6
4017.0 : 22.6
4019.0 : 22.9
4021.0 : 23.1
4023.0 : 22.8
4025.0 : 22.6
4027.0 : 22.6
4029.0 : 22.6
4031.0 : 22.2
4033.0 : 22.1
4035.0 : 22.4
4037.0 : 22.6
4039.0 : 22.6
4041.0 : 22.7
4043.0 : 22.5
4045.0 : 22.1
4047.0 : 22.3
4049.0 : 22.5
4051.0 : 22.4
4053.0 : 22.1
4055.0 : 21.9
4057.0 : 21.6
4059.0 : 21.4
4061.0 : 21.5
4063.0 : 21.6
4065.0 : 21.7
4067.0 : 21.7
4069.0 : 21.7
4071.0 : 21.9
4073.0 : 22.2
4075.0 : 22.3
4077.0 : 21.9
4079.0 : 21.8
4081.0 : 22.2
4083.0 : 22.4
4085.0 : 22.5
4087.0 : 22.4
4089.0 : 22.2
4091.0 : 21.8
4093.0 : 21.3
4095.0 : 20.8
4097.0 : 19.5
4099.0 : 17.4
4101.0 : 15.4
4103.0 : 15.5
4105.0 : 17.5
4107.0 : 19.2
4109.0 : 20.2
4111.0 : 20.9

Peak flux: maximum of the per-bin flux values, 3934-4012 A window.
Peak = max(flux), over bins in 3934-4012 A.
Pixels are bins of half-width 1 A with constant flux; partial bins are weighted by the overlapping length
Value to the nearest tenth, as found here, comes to 22.4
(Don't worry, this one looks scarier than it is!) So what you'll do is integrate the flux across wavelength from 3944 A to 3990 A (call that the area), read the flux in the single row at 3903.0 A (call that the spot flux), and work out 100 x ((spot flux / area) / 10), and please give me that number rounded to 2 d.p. 0.23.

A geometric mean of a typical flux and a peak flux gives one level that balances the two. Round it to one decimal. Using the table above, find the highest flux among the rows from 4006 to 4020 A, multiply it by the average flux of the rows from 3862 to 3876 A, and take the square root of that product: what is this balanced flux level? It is 22.4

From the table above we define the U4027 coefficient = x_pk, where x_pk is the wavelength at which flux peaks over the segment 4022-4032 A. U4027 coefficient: 4023.0 A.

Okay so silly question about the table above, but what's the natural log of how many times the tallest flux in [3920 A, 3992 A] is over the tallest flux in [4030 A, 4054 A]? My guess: -0.045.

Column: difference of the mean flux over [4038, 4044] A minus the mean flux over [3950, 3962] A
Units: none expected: 2.2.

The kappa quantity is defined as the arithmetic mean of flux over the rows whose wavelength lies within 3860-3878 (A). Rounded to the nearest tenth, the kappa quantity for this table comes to 21.7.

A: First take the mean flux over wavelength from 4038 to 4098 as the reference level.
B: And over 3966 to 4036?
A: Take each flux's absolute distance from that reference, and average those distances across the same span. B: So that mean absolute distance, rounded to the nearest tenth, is 2.0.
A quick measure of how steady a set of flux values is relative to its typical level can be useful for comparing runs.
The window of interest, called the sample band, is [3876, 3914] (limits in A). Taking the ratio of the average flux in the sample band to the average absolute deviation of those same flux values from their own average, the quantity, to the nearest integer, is 11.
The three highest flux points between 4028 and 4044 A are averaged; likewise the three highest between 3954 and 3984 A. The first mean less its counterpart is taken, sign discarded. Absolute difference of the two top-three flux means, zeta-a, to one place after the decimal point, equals 2.2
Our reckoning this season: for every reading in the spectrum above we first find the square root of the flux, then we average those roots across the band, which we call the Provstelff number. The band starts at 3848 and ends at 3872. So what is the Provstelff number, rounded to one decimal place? 4.7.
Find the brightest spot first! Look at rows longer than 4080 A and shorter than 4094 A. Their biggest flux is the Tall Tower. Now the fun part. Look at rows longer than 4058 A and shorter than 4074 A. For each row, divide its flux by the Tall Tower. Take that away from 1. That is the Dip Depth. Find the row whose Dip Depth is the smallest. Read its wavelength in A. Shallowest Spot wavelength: 4073.0 A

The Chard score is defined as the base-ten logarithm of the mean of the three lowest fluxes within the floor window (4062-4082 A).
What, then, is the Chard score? 1.34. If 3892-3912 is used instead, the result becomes 1.28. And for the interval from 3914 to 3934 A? 1.03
